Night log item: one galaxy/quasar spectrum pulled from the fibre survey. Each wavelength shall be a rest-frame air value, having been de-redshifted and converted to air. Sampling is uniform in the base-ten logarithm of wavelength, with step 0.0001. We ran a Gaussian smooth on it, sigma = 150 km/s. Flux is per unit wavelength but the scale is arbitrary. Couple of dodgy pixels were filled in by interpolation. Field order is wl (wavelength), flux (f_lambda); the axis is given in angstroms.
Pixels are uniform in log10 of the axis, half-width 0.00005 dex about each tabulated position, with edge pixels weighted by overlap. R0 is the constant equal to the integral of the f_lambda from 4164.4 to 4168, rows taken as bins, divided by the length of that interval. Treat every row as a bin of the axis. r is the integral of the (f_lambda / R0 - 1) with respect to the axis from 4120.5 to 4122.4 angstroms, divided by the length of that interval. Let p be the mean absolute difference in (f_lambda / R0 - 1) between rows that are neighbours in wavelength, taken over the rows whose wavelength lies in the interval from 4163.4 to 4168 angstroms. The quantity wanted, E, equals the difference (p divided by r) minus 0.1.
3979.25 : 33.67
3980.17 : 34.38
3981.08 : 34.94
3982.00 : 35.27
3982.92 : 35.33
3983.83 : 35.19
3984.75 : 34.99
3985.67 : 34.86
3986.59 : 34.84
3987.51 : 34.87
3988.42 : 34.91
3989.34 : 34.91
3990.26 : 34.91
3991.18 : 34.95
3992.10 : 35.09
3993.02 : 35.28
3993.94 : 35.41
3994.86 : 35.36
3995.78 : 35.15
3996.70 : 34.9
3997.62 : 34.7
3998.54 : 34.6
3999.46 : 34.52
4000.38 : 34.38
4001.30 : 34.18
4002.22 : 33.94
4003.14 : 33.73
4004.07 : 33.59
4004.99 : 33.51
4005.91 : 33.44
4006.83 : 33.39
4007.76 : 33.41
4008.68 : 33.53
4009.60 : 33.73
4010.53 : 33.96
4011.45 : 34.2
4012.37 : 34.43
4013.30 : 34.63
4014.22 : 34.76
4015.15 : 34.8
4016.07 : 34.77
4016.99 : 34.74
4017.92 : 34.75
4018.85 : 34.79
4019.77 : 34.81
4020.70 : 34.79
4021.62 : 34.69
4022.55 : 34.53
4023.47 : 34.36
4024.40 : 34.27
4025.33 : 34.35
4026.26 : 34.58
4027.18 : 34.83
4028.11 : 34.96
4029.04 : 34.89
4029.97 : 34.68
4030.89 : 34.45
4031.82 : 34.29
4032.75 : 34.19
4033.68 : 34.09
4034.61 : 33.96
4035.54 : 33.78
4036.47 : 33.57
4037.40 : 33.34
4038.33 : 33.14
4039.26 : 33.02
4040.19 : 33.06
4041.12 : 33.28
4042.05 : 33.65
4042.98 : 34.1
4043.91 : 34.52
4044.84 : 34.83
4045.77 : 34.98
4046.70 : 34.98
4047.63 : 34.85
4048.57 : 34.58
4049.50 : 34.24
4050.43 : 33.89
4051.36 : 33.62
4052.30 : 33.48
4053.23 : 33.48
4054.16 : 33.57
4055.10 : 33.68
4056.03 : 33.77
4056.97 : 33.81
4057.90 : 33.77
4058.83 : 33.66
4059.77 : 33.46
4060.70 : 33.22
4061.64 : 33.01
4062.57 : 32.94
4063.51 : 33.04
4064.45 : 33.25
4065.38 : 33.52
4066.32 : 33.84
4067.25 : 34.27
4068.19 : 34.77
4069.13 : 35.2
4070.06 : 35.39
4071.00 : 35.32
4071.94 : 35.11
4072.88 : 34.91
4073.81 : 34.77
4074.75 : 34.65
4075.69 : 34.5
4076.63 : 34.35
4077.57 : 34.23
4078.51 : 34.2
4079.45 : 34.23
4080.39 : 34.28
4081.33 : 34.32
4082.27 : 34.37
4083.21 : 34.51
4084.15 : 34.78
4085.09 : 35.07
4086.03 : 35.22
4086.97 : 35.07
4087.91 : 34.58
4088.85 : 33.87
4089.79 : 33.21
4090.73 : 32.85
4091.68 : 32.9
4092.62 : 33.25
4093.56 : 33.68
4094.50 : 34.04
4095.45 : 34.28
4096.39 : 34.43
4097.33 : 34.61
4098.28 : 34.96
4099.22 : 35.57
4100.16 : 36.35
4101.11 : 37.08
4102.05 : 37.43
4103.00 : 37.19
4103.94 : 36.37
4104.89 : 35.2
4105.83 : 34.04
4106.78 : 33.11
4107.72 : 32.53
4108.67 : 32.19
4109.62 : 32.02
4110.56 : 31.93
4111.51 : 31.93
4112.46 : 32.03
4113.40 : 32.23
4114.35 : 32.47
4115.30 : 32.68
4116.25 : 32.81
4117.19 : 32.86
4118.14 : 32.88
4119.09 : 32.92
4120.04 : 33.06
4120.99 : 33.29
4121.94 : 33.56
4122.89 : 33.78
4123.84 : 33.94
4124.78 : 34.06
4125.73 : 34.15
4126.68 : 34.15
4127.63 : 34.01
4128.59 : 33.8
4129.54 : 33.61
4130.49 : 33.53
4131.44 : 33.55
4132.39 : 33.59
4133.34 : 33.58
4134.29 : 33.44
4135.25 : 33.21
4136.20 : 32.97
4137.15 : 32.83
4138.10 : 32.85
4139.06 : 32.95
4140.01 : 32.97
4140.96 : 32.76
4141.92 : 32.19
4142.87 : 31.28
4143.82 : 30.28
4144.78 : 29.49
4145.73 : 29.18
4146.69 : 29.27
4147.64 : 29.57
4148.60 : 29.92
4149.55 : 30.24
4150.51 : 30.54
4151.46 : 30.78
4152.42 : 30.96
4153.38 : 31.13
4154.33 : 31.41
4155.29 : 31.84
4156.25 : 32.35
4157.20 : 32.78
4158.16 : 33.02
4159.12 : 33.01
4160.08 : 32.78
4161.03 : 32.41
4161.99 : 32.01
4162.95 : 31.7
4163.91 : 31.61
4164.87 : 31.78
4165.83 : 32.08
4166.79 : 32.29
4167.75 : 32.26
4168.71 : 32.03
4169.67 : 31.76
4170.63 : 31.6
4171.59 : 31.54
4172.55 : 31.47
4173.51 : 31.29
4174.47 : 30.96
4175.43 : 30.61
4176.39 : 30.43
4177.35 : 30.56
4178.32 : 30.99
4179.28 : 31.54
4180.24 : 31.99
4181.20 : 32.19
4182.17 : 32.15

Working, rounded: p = 0.006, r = 0.042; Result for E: 0.03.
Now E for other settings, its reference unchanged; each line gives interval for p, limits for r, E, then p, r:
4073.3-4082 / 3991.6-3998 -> -0.07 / 0.003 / 0.095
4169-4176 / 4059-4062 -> 0.06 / 0.006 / 0.038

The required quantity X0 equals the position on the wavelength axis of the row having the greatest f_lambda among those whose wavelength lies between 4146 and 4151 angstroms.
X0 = 4150.51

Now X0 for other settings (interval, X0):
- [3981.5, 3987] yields 3982.92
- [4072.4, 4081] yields 4072.88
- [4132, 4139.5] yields 4132.39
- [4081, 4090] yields 4086.03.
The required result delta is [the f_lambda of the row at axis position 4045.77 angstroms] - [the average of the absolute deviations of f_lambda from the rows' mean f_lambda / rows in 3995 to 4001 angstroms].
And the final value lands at 34.8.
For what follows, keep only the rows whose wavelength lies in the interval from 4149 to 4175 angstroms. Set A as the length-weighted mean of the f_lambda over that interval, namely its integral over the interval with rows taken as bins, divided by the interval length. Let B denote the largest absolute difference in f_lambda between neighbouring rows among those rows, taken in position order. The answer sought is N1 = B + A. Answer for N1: 32.3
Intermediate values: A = 31.8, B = 0.51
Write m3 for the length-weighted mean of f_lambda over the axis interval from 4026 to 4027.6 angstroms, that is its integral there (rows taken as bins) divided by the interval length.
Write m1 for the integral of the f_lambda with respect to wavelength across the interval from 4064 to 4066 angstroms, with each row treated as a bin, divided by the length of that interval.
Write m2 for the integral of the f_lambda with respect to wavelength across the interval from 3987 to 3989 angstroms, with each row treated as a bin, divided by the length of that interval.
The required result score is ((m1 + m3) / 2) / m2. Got 0.98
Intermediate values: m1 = 33.5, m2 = 35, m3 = 34.9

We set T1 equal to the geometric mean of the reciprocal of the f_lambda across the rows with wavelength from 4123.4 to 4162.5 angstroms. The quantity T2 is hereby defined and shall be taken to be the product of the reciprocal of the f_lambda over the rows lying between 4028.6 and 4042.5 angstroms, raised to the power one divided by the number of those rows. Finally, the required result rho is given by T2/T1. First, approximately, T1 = 0.0310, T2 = 0.0296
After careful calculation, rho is 0.95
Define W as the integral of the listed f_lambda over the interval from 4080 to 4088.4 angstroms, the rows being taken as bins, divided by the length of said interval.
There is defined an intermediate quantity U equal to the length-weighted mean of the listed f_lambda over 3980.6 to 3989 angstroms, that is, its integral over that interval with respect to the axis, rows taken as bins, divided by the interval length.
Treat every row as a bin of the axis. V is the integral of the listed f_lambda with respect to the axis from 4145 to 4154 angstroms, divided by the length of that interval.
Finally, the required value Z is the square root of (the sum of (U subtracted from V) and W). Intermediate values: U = 35.04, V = 30.2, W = 34.7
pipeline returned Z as 5.46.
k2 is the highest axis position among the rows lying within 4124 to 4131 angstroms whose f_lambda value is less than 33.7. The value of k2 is 4130.49 angstroms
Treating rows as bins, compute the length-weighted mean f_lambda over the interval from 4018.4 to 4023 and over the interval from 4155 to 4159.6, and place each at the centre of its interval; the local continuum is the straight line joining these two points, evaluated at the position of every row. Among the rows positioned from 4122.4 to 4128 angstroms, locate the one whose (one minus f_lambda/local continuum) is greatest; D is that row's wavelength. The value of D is 4122.89 angstroms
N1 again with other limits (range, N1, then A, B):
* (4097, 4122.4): 35.0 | 33.8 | 1.17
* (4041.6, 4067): 34.3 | 33.9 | 0.45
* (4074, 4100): 35.0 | 34.3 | 0.71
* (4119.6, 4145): 34.1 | 33.1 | 1.00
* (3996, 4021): 34.5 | 34.3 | 0.24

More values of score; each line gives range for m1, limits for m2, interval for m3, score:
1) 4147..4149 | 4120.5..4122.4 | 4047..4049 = 0.96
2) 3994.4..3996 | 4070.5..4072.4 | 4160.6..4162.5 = 0.96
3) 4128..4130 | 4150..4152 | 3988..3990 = 1.12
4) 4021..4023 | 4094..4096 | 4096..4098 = 1.01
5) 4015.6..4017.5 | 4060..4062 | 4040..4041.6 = 1.03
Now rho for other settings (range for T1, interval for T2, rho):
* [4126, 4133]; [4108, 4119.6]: 1.04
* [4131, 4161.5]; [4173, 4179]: 1.03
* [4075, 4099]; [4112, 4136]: 1.03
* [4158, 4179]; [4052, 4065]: 0.95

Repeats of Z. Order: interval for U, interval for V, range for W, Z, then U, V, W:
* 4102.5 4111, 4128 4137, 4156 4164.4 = 5.66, 33.86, 33.4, 32.4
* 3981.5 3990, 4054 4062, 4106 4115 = 5.55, 35.00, 33.5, 32.3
